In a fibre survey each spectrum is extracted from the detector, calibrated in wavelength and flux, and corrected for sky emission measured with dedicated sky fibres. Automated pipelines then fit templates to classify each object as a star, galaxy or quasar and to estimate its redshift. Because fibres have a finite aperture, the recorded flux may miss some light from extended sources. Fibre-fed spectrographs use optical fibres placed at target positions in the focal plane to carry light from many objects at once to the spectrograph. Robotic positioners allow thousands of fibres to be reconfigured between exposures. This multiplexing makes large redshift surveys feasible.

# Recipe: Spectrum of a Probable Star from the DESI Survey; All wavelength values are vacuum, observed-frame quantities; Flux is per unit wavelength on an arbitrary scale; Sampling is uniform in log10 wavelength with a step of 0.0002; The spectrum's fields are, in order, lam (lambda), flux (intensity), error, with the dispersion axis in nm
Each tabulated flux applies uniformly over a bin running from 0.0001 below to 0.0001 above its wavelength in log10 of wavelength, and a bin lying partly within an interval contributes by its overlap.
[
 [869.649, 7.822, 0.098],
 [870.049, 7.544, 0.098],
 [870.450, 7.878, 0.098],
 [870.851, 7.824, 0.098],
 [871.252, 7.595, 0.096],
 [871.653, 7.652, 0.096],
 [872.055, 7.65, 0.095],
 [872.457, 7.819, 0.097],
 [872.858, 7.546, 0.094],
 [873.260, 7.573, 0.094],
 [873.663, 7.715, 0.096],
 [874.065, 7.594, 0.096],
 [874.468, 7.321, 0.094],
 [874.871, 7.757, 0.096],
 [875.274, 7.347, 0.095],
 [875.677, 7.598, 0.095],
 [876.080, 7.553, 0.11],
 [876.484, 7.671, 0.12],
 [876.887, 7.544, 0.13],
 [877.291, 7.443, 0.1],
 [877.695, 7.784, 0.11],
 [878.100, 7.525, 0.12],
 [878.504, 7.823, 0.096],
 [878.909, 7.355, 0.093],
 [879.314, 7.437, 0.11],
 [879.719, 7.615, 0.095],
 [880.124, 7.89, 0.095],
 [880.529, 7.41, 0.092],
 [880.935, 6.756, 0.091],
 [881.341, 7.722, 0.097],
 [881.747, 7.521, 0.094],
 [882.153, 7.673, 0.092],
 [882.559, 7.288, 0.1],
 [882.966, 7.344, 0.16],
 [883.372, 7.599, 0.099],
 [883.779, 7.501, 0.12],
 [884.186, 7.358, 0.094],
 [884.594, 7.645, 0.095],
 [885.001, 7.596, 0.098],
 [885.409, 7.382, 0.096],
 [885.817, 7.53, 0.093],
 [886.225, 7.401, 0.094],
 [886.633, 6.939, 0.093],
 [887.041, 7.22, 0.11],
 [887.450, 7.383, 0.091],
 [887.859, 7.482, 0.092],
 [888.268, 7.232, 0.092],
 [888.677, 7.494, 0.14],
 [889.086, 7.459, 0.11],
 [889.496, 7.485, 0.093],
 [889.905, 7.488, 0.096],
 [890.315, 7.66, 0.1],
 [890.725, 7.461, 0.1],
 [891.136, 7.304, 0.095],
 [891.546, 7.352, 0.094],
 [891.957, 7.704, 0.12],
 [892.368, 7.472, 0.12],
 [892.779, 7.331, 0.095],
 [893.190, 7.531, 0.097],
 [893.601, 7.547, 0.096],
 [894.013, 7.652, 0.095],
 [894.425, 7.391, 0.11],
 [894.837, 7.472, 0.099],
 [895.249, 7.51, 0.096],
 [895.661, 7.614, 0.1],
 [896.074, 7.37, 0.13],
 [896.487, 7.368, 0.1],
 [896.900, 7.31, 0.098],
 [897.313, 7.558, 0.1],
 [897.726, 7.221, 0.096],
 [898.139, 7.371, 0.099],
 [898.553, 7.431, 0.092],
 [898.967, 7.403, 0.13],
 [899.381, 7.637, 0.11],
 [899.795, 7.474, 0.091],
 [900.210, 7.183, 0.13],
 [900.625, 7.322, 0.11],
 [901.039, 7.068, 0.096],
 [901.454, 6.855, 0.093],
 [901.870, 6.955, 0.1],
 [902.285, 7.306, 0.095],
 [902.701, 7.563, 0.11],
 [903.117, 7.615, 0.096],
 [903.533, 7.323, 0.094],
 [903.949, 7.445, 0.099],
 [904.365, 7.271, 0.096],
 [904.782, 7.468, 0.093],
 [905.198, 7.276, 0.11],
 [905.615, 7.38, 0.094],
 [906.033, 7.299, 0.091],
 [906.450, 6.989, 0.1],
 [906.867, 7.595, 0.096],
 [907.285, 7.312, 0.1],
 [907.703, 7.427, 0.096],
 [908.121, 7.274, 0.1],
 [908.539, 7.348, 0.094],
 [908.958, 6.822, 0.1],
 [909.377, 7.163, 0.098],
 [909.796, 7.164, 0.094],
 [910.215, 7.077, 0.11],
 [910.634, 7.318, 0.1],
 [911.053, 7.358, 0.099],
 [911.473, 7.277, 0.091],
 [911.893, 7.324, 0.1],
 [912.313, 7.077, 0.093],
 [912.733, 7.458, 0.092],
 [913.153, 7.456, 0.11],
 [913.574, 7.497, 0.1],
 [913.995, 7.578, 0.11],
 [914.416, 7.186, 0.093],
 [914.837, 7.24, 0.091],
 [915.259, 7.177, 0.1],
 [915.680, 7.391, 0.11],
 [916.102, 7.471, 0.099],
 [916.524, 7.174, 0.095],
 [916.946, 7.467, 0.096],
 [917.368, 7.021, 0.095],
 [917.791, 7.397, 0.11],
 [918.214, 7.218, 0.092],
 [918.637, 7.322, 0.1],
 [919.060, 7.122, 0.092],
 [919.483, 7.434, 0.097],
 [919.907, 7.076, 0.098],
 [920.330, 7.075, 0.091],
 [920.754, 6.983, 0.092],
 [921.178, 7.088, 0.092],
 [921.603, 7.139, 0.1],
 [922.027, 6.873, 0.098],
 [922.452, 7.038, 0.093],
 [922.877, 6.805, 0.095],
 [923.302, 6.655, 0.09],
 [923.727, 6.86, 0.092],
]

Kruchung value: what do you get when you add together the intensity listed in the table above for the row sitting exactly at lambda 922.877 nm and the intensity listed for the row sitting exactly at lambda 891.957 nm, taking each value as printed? 14.5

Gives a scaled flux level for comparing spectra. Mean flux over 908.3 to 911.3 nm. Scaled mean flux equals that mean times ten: 72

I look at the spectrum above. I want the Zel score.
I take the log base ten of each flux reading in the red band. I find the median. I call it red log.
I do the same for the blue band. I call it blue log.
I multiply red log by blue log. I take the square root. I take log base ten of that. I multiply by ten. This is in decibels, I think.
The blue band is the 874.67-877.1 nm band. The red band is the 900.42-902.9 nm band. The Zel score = -0.62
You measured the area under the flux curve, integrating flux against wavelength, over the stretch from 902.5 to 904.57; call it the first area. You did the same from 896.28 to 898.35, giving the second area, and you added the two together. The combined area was 30.7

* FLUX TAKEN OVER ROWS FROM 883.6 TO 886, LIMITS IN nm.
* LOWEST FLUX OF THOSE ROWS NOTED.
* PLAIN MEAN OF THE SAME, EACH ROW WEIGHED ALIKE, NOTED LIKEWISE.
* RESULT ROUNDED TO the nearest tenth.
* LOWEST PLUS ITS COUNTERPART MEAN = 14.9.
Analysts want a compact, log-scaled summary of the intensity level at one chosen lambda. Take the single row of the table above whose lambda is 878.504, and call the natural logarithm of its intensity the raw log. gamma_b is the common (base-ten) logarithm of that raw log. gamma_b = 0.313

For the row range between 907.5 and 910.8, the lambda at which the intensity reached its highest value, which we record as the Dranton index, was 907.703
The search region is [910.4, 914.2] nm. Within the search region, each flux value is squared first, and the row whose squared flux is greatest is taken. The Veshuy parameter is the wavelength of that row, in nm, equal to 913.995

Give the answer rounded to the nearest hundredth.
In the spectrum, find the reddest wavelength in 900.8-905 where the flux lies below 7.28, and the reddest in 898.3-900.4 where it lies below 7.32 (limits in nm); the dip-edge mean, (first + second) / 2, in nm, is 902.29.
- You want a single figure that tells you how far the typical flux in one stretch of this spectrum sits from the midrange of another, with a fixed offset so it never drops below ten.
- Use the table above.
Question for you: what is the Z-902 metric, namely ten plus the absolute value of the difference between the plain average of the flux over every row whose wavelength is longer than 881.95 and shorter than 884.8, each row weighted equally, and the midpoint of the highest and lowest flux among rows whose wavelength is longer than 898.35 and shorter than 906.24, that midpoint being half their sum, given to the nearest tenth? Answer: 10.2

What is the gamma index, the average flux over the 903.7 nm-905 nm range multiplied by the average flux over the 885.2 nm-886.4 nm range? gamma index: 55.0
